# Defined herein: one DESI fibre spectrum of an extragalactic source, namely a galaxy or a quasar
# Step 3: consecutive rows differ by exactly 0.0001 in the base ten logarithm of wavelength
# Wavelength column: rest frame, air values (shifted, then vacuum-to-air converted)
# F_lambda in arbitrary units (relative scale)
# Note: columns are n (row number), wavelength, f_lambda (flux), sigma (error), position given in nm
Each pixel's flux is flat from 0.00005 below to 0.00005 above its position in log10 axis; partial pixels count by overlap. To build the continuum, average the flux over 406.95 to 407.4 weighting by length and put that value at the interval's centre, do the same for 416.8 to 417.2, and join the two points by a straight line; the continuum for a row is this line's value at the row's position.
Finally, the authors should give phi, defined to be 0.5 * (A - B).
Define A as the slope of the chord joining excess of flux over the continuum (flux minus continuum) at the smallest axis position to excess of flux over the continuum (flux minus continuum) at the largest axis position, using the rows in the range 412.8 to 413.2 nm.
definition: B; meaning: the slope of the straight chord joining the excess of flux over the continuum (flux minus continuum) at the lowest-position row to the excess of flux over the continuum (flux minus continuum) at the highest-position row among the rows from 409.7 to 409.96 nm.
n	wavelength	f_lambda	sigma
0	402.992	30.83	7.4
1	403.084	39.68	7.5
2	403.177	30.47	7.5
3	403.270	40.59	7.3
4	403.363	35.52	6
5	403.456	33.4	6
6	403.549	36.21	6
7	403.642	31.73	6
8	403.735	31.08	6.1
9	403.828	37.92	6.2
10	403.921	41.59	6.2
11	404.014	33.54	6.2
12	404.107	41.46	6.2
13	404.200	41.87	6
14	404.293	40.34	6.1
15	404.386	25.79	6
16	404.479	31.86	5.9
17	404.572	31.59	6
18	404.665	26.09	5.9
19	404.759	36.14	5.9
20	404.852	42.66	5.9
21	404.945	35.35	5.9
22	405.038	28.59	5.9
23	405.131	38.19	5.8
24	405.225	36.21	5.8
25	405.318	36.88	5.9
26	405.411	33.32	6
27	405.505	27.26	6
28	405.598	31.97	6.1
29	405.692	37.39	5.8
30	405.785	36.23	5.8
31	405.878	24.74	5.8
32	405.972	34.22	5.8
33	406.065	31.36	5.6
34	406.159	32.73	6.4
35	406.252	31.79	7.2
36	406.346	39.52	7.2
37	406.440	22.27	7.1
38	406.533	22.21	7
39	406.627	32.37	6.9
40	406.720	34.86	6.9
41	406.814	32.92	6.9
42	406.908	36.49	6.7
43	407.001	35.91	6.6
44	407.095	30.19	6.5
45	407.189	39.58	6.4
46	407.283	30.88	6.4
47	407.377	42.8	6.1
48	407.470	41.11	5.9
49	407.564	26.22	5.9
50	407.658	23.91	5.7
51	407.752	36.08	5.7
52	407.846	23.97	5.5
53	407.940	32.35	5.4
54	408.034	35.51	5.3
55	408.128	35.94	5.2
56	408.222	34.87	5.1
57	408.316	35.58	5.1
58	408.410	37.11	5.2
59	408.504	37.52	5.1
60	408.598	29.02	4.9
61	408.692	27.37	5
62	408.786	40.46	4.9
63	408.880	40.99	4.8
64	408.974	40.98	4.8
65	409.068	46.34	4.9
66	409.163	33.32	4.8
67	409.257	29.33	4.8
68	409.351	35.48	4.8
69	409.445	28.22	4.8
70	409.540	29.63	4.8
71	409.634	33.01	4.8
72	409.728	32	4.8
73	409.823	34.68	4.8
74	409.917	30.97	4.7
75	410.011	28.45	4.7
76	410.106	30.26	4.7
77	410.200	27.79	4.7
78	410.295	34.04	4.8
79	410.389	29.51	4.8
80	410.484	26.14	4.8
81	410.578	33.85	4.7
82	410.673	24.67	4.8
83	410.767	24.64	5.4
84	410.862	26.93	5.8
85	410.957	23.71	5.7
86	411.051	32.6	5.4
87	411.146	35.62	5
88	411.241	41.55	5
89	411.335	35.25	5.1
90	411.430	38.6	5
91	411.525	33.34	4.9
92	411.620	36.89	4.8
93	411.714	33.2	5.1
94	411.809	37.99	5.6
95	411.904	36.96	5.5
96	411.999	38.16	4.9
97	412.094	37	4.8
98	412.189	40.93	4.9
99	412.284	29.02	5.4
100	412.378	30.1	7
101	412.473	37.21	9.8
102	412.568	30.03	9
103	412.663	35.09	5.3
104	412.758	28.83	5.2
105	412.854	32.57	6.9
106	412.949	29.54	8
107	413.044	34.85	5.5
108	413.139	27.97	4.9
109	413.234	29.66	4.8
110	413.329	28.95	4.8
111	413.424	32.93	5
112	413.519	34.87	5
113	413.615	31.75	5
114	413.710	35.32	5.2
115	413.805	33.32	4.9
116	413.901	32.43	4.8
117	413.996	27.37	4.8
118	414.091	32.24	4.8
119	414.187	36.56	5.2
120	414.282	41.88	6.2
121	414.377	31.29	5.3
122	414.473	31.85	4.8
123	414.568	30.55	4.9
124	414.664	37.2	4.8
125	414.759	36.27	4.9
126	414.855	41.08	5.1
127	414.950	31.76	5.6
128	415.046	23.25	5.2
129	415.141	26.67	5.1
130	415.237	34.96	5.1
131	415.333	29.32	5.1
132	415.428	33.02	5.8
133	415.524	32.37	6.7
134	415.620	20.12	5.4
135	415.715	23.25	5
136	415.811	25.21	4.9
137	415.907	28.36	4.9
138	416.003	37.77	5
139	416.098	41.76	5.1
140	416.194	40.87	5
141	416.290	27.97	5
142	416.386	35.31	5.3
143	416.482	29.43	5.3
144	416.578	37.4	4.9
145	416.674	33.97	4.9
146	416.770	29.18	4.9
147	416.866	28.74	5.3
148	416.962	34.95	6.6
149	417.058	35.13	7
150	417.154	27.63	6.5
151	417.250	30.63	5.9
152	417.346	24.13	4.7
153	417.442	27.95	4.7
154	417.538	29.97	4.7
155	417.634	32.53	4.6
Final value -5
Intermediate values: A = -16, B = -5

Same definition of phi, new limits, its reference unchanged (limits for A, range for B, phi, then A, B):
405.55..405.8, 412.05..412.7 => 13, 23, -3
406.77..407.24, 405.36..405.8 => 5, 18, 8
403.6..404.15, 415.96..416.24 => 2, 21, 17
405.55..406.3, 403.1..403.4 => -14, 0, 28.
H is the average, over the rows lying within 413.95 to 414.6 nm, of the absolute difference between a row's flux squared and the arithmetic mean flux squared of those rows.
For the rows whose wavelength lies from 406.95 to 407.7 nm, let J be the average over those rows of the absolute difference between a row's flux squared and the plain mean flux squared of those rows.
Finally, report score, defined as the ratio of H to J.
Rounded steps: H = 246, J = 407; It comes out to 0.6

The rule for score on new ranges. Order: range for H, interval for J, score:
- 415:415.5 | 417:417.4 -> 1.1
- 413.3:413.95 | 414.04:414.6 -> 0.4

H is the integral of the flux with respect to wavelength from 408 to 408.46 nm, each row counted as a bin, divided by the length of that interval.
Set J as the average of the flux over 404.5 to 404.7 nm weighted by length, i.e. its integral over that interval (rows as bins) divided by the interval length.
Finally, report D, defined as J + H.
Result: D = 65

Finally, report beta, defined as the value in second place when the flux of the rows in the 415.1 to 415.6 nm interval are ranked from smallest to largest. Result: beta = 29.32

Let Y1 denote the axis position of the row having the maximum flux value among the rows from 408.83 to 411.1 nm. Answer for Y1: 409.068 nm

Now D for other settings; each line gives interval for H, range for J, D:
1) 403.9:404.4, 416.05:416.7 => 73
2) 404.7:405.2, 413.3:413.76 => 69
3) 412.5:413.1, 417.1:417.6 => 60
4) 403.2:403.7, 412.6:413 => 67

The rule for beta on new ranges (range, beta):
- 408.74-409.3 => 33.32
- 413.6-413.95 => 32.43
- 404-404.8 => 26.09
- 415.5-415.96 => 23.25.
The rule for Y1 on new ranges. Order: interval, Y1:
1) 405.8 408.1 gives 407.377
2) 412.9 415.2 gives 414.282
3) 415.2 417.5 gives 416.098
